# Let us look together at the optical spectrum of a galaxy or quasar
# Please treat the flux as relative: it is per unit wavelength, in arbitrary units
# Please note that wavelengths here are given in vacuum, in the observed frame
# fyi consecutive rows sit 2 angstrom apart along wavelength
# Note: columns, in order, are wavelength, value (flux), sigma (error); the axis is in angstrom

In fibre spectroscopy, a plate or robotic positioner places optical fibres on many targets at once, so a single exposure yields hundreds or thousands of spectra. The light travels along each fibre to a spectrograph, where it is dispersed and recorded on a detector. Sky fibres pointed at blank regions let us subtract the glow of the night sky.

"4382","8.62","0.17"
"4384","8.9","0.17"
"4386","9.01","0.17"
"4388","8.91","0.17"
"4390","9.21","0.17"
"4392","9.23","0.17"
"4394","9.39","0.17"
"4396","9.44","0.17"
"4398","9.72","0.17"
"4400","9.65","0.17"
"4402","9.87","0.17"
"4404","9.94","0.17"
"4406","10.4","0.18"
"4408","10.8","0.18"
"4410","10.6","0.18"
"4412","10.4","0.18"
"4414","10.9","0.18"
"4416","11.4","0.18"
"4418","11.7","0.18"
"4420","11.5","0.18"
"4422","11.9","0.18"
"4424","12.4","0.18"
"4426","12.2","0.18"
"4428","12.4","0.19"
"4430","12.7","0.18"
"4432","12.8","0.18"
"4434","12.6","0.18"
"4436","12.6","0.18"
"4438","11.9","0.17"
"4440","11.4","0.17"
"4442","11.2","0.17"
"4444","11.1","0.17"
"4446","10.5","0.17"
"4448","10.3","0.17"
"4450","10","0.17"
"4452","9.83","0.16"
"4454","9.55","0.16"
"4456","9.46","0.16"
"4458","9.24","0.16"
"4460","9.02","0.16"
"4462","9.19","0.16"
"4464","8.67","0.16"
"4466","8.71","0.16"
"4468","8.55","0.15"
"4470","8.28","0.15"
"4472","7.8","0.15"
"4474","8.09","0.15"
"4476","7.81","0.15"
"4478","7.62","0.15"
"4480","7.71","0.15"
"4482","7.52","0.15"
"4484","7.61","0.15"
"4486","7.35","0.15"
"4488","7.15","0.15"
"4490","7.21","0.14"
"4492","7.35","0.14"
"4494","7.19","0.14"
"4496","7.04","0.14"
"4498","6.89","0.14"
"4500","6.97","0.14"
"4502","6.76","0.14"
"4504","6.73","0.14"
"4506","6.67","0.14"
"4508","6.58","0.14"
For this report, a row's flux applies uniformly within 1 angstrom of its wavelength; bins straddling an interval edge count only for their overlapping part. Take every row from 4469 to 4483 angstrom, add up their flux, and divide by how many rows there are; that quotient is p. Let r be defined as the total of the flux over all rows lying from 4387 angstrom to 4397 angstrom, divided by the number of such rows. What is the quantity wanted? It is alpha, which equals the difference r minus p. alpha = 1.4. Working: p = 7.8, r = 9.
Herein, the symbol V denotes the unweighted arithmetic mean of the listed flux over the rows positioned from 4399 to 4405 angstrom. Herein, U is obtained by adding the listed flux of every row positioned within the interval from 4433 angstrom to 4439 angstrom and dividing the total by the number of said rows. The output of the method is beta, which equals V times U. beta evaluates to 121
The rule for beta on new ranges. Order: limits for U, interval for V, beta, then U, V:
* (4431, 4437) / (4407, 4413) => 134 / 13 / 10.6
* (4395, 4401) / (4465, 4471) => 82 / 10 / 8.5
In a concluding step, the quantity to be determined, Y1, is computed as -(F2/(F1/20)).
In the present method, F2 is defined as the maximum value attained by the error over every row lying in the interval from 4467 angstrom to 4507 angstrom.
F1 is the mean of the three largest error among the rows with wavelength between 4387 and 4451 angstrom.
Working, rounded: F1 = 0.183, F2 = 0.150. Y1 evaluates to -16.4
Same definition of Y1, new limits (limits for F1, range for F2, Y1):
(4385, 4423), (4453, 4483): -17.8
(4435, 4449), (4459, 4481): -18.5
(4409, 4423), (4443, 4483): -18.9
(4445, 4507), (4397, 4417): -21.2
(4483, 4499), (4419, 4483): -25.3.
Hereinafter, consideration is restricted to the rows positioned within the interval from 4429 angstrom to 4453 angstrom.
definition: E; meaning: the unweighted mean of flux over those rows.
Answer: 11.4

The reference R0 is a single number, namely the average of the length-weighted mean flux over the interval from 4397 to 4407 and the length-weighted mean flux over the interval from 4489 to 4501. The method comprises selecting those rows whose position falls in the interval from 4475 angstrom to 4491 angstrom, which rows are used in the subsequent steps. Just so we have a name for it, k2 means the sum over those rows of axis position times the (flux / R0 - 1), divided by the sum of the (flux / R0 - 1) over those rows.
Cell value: 4483.9 angstrom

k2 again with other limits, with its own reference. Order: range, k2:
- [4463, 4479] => 4476.3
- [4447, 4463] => 4453.3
